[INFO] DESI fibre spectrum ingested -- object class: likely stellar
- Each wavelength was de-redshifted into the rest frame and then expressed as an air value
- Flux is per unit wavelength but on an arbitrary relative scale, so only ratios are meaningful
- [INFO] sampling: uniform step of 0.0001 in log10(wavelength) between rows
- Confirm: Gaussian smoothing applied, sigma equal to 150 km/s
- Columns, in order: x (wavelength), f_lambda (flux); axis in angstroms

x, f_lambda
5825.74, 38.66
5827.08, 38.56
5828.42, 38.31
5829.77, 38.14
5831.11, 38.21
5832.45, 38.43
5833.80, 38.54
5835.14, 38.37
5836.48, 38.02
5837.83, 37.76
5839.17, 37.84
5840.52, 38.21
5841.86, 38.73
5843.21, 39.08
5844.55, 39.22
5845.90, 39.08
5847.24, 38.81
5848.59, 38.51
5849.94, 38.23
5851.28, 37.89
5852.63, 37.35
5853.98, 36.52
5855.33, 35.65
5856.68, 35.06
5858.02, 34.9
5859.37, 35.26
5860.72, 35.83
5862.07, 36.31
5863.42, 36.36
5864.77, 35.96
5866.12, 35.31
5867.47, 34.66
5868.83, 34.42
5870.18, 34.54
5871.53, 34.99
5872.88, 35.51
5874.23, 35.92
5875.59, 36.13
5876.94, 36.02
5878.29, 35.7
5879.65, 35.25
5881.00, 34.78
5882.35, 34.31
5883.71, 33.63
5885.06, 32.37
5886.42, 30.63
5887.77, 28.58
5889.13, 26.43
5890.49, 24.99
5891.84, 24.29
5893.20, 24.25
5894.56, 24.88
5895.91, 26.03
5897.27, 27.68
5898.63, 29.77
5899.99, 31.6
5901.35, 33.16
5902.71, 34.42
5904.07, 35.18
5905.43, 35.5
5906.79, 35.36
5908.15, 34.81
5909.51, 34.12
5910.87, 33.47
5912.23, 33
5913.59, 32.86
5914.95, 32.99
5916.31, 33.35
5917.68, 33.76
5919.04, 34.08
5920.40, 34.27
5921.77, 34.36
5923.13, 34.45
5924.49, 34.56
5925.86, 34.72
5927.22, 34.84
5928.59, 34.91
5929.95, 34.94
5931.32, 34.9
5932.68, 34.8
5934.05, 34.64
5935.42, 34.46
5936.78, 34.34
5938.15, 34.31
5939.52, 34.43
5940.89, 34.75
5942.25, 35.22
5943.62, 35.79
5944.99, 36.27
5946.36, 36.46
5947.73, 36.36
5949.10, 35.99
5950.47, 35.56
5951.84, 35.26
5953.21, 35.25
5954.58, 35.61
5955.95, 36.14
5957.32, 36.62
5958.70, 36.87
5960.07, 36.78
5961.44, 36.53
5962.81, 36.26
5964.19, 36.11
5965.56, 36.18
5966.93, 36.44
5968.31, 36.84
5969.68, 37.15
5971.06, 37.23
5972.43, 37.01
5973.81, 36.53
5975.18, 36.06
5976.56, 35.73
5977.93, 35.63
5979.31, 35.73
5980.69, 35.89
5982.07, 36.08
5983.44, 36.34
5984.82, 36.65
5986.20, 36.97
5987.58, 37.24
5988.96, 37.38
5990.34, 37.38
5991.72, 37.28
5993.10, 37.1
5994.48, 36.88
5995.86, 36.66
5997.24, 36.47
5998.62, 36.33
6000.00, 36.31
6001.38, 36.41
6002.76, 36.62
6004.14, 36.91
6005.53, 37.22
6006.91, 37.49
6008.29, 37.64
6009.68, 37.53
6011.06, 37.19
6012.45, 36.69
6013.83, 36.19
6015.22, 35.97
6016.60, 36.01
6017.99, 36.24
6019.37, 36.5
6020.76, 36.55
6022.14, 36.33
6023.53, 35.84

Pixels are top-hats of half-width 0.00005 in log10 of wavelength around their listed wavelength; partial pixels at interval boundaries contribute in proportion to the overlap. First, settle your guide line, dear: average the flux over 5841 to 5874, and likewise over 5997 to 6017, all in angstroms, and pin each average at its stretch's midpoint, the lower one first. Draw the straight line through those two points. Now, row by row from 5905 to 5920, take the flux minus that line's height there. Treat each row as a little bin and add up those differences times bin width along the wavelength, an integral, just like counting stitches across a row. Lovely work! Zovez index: -41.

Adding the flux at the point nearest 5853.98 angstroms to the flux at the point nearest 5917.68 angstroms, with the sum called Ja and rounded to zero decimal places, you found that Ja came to 70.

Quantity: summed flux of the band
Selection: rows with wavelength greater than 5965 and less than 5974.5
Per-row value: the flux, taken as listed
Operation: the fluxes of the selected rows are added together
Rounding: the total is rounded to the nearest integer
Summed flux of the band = 257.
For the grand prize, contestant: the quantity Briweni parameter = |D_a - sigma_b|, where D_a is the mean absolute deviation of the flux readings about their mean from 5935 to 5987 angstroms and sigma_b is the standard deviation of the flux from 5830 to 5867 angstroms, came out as 0.8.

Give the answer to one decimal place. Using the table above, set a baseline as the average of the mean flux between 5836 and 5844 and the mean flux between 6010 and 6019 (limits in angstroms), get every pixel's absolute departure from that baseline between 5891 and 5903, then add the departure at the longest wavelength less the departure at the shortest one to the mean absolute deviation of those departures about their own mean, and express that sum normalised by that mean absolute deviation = -2.0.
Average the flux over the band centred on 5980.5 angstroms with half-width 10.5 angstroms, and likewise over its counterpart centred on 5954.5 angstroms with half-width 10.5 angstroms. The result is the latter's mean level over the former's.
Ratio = 0.99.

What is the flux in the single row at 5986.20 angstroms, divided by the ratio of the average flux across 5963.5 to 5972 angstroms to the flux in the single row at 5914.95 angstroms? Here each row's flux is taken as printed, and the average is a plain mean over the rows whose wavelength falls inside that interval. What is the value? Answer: 33.3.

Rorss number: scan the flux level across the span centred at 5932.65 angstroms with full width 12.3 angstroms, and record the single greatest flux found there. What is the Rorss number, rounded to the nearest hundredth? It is 34.94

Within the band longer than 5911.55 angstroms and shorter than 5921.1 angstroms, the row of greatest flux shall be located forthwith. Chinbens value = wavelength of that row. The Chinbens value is 5920.40 angstroms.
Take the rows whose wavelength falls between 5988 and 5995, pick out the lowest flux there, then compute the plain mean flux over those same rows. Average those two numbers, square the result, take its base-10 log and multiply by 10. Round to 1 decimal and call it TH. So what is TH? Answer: 31.4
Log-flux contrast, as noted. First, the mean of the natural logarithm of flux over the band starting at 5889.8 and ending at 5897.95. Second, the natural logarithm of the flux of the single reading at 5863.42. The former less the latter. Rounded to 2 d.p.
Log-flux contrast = -0.36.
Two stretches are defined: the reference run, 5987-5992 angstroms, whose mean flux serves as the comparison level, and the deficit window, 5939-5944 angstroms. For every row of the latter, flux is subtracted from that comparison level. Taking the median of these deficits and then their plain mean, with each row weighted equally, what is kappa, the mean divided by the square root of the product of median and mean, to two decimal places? 0.99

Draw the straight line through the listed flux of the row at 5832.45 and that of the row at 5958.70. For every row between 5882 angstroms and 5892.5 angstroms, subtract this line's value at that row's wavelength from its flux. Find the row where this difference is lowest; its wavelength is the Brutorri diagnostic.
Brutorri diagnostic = 5891.84 angstroms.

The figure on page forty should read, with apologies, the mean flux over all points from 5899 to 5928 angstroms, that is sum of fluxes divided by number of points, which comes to 34.0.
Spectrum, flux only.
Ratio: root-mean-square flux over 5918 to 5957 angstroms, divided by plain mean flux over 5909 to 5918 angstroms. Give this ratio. 1.05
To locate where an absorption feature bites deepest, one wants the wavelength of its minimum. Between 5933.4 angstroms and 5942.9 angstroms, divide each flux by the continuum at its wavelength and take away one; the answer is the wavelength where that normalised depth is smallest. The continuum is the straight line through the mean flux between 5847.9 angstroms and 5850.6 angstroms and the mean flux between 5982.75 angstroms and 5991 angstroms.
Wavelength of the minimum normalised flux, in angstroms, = 5938.15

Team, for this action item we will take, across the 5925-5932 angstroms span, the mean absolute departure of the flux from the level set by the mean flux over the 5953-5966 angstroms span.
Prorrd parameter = 1.4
